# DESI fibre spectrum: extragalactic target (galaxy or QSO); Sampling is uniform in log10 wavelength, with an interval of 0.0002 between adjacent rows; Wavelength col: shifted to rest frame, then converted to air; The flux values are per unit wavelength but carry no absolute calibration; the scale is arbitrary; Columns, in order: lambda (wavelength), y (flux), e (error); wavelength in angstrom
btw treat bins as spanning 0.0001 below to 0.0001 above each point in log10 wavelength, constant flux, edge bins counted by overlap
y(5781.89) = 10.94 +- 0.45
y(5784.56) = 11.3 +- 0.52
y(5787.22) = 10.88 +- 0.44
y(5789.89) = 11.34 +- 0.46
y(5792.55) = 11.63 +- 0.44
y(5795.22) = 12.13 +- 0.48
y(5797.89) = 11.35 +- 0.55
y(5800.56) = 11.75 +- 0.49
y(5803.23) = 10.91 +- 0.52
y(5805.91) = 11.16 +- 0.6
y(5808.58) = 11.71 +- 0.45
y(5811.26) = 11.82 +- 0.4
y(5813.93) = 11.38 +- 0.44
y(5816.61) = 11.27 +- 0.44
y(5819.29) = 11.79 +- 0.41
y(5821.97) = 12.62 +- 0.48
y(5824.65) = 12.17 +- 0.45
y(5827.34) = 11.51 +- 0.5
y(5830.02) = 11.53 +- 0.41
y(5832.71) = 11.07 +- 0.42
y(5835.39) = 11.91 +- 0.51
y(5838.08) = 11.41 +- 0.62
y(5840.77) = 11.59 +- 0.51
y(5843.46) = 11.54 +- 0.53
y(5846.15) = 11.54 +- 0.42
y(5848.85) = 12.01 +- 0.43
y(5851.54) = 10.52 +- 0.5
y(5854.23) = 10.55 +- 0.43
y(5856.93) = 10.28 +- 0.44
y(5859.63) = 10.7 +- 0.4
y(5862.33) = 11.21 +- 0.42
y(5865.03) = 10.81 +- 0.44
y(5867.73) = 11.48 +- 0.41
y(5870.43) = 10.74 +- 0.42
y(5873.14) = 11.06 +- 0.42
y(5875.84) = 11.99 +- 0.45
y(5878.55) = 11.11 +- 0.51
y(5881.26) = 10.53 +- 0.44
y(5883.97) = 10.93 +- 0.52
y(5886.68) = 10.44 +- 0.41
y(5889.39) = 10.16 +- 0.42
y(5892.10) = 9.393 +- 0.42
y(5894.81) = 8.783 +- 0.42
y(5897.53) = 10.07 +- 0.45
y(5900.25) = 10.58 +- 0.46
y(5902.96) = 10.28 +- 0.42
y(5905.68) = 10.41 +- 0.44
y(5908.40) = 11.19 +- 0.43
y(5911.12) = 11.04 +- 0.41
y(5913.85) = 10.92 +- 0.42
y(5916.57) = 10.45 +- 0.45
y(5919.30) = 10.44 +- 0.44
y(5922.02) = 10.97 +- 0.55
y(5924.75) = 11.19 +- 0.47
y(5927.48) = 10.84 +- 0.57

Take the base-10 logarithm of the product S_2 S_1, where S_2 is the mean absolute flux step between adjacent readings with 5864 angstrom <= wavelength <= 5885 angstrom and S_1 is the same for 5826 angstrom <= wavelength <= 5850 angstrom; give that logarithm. -0.69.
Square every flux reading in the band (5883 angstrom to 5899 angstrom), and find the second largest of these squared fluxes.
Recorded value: 109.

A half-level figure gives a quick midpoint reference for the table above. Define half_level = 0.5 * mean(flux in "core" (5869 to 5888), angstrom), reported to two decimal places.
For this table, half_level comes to 5.49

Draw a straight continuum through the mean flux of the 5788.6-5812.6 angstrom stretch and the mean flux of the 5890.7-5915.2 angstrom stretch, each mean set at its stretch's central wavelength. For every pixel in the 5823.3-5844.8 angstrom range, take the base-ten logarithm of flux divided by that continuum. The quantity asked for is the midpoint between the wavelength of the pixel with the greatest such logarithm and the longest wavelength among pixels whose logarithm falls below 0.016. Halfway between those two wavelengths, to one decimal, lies 5831.4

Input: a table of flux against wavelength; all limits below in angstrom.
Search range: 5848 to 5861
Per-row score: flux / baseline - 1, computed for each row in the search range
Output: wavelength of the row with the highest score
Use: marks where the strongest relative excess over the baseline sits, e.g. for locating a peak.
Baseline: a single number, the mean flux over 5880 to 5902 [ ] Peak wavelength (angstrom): 5848.85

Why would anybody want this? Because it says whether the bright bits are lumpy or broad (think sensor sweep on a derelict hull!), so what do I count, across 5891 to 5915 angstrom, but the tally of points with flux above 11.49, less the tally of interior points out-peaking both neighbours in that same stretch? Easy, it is -2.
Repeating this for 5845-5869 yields -1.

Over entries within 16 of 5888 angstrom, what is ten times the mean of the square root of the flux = 32.3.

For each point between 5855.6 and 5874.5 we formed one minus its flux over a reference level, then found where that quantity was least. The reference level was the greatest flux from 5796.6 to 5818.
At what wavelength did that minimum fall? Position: 5867.73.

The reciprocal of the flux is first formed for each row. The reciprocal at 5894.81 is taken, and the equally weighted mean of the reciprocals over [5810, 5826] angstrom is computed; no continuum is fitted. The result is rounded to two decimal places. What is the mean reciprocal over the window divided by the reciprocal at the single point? 0.74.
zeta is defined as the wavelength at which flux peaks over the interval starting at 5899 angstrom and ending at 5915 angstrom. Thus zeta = 5908.40 angstrom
